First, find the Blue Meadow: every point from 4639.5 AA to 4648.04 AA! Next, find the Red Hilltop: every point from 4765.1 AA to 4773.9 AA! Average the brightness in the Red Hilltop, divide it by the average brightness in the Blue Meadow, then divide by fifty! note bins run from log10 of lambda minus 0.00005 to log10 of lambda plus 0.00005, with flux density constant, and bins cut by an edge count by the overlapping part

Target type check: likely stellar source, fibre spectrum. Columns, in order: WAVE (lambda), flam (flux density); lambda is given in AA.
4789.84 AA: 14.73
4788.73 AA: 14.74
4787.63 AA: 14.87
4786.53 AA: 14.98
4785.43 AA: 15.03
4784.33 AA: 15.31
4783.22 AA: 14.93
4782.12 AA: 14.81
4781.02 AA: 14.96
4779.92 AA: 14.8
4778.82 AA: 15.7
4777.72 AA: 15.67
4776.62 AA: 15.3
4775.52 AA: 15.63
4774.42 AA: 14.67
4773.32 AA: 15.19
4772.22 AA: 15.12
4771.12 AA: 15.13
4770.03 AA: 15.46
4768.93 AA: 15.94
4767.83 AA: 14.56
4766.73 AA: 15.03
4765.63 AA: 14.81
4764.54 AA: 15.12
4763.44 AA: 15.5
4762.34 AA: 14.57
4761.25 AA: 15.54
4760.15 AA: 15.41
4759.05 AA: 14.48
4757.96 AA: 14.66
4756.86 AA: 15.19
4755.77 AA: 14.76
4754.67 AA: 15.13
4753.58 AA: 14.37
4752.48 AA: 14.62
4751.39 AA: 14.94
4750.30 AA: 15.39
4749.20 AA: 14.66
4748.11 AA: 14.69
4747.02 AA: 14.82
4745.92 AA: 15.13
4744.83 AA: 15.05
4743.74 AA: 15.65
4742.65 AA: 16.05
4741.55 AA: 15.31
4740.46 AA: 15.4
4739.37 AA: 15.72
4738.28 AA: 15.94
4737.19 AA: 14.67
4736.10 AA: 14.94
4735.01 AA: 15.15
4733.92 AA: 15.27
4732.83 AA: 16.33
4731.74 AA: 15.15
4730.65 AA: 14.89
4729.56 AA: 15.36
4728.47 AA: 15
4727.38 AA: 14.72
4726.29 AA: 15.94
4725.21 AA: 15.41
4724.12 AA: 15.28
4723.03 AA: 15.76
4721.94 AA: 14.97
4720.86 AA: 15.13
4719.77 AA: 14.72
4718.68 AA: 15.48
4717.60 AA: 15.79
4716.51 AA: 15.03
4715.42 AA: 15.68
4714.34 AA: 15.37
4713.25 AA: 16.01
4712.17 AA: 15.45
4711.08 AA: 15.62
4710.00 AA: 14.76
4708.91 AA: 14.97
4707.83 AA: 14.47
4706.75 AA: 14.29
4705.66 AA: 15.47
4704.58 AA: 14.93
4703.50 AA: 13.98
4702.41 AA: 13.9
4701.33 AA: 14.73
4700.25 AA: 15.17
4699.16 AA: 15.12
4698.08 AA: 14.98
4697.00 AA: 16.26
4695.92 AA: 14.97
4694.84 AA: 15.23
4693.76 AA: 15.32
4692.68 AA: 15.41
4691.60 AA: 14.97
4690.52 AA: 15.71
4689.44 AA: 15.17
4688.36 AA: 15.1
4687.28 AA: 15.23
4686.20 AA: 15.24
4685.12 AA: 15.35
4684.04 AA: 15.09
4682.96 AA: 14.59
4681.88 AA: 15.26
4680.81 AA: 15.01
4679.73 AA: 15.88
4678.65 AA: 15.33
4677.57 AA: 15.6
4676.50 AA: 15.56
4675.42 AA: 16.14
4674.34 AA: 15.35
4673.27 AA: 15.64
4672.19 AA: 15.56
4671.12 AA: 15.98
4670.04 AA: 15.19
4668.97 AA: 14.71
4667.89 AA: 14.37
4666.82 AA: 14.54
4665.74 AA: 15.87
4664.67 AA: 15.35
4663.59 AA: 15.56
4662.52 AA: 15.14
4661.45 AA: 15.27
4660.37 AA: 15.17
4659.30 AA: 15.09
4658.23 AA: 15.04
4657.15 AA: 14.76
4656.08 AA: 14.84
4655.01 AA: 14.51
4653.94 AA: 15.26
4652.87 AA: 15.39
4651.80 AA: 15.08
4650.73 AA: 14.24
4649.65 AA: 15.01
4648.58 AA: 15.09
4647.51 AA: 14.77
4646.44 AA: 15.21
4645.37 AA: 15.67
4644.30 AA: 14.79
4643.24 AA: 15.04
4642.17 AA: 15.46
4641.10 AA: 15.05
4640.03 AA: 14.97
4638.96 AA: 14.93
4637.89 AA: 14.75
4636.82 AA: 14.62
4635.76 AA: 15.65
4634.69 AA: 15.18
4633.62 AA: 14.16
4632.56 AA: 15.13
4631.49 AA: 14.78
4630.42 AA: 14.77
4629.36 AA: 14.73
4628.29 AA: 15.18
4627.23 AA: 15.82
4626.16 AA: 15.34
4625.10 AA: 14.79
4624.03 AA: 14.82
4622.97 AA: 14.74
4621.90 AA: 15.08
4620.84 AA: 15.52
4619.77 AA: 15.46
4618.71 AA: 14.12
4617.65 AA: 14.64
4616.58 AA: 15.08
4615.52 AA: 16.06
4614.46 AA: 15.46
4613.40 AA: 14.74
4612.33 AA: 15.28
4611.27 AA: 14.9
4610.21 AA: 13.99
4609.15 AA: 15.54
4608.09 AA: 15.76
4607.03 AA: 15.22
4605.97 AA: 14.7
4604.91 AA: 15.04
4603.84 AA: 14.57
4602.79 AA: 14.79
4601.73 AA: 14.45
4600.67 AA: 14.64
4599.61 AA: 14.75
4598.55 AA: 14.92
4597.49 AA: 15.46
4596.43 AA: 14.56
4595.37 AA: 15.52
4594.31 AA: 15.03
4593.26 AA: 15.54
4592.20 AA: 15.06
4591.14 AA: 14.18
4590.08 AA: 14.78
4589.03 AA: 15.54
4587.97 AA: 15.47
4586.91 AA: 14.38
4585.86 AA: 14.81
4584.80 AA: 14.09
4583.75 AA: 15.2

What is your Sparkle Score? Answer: 0.0200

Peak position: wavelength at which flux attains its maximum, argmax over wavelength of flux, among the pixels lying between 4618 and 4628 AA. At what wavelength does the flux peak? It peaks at 4627.23 AA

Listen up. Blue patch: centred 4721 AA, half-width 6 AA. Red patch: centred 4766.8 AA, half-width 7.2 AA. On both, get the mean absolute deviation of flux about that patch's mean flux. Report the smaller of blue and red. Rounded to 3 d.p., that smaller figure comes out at 0.299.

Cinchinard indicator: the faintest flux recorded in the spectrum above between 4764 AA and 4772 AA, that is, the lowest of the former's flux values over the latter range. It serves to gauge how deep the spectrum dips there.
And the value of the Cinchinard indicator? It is 14.56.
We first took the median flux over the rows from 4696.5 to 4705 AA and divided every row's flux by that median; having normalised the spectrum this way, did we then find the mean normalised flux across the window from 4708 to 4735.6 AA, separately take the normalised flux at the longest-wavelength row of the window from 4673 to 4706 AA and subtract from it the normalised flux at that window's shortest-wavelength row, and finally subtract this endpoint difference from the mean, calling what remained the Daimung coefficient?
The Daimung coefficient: 1.04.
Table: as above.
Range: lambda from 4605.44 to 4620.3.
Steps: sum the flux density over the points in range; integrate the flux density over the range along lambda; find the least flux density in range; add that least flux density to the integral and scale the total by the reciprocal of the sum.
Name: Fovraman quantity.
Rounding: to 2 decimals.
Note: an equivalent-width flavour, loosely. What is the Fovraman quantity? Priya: 1.13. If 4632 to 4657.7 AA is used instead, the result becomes 1.11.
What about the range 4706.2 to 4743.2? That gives 1.12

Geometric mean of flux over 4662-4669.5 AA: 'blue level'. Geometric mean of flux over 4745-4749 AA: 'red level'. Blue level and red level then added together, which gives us 29.9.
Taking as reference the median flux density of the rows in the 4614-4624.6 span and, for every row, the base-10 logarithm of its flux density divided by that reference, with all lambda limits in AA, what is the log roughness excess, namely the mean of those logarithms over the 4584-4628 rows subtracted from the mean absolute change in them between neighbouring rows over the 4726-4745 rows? 0.018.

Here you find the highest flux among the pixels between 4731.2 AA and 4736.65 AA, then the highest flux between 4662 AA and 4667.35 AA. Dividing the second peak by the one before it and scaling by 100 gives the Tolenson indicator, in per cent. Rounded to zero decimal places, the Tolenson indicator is 97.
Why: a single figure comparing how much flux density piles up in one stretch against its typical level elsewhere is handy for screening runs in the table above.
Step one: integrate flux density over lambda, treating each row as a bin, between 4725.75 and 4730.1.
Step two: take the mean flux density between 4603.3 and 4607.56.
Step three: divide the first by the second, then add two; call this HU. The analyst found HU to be 6.46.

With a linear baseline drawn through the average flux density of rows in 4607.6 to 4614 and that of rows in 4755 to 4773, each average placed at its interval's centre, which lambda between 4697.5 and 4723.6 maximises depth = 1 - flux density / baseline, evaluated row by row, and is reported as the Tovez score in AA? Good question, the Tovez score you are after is 4702.41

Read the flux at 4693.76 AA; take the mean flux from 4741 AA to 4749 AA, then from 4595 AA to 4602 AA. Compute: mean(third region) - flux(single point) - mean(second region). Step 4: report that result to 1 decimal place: -15.7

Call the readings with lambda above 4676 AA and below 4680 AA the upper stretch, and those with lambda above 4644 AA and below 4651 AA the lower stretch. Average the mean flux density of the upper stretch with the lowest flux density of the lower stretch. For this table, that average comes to 14.9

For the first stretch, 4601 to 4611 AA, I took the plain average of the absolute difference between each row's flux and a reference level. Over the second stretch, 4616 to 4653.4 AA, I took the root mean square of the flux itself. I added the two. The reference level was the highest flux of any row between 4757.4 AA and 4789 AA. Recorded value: 16.1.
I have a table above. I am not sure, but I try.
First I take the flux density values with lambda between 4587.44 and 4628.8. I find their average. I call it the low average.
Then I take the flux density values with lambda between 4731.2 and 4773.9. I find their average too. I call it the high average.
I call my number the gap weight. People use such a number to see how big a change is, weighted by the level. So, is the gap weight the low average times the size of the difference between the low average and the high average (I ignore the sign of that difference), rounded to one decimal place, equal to 1.7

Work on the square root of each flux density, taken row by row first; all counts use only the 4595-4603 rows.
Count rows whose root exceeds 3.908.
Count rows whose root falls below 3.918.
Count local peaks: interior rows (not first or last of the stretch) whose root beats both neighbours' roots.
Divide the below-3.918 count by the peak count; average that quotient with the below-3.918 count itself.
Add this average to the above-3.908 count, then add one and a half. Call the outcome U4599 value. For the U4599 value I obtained 9.5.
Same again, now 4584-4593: 8.0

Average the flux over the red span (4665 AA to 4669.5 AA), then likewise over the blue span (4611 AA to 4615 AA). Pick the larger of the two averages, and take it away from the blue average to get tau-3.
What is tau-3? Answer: 0.00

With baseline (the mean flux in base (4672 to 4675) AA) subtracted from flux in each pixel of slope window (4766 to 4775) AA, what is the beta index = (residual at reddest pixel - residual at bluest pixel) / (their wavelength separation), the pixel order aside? -0.05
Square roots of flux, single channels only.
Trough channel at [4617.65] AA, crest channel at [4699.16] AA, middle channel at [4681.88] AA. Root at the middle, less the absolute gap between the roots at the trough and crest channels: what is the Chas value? 3.84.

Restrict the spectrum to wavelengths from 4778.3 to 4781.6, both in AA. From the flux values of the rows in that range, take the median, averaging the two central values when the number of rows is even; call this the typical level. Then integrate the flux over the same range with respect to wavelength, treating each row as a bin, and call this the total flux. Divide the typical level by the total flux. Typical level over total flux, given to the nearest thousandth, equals 0.299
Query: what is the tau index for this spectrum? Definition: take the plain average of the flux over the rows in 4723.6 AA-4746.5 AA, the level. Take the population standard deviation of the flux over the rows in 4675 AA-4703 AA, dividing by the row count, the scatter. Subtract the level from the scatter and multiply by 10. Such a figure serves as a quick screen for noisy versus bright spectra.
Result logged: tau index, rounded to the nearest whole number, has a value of -149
